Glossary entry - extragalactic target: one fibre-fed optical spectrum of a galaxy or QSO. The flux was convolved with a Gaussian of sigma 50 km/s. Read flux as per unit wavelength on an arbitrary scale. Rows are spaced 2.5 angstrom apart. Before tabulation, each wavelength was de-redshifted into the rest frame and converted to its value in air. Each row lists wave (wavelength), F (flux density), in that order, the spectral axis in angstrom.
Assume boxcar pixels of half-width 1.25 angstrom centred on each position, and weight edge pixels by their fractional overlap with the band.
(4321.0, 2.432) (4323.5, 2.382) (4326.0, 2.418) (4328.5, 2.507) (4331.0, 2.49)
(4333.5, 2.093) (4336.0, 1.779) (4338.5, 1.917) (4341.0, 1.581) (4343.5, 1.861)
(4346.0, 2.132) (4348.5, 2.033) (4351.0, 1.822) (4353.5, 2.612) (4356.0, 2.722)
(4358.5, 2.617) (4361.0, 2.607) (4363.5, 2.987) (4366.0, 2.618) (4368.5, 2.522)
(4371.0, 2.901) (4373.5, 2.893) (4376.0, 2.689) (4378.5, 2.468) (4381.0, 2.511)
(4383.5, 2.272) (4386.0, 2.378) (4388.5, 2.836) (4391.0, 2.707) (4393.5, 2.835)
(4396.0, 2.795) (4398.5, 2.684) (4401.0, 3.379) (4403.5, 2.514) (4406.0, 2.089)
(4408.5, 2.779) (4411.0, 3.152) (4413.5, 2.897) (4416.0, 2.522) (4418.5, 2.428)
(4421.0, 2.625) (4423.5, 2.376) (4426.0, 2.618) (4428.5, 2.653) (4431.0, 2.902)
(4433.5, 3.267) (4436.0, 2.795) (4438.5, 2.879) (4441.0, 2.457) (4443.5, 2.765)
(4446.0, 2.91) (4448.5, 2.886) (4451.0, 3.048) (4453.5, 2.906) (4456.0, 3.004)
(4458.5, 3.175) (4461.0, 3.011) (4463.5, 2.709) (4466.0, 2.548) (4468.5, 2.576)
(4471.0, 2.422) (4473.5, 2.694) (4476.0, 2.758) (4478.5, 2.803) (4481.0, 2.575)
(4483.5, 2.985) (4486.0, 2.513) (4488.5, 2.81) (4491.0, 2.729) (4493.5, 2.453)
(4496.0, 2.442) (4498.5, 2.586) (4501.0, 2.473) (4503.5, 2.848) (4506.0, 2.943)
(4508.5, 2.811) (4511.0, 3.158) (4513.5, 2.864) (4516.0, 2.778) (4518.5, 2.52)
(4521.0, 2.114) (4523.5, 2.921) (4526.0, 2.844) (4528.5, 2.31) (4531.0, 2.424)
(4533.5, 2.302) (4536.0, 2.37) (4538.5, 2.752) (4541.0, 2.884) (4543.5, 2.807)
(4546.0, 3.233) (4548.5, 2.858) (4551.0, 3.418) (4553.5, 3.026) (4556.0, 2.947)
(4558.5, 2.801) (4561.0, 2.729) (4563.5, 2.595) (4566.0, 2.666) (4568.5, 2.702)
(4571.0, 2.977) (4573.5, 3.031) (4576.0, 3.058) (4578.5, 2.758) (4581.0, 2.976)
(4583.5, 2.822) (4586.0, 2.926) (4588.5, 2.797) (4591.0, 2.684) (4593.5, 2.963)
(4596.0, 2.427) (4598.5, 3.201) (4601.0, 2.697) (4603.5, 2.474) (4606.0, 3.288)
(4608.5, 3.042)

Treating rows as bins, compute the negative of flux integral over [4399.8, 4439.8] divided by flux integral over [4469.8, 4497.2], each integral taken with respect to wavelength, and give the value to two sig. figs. -1.5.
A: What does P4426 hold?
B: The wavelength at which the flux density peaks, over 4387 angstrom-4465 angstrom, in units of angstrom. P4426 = 4401.0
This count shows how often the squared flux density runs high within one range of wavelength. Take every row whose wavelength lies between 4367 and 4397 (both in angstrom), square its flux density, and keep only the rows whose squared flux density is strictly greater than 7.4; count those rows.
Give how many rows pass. 5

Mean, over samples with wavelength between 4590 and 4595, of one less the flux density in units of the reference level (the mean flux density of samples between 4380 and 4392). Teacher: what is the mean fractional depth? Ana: -0.11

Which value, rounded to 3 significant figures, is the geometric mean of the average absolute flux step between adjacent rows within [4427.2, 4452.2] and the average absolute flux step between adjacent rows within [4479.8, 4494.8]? 0.276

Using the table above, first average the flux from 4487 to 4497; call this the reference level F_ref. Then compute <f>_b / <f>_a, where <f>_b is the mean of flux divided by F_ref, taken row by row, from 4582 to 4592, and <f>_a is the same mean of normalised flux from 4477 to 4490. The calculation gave 1.03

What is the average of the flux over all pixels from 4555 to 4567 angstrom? 2.75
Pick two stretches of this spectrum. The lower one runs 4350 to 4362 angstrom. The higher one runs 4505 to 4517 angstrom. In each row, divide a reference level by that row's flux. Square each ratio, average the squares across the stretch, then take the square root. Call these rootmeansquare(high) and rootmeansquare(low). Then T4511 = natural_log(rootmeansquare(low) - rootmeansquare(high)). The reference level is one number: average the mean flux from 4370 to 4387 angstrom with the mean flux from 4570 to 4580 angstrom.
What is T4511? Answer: -1.6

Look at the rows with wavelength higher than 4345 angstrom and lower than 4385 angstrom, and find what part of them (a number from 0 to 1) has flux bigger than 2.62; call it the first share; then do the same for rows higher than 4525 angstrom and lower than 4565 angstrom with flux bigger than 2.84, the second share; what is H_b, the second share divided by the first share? 1.4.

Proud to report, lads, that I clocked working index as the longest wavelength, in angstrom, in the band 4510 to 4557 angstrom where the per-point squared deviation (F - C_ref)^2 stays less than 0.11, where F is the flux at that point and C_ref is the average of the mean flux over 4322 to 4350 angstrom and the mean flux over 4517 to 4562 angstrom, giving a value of 4538.5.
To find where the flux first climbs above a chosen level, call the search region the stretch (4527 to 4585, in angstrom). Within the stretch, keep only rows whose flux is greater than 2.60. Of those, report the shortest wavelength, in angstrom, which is 4538.5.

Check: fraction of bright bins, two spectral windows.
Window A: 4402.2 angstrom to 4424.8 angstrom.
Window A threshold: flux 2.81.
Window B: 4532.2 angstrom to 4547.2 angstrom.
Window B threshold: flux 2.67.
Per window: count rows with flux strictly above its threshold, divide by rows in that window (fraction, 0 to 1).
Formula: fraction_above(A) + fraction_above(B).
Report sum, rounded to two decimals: 0.89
